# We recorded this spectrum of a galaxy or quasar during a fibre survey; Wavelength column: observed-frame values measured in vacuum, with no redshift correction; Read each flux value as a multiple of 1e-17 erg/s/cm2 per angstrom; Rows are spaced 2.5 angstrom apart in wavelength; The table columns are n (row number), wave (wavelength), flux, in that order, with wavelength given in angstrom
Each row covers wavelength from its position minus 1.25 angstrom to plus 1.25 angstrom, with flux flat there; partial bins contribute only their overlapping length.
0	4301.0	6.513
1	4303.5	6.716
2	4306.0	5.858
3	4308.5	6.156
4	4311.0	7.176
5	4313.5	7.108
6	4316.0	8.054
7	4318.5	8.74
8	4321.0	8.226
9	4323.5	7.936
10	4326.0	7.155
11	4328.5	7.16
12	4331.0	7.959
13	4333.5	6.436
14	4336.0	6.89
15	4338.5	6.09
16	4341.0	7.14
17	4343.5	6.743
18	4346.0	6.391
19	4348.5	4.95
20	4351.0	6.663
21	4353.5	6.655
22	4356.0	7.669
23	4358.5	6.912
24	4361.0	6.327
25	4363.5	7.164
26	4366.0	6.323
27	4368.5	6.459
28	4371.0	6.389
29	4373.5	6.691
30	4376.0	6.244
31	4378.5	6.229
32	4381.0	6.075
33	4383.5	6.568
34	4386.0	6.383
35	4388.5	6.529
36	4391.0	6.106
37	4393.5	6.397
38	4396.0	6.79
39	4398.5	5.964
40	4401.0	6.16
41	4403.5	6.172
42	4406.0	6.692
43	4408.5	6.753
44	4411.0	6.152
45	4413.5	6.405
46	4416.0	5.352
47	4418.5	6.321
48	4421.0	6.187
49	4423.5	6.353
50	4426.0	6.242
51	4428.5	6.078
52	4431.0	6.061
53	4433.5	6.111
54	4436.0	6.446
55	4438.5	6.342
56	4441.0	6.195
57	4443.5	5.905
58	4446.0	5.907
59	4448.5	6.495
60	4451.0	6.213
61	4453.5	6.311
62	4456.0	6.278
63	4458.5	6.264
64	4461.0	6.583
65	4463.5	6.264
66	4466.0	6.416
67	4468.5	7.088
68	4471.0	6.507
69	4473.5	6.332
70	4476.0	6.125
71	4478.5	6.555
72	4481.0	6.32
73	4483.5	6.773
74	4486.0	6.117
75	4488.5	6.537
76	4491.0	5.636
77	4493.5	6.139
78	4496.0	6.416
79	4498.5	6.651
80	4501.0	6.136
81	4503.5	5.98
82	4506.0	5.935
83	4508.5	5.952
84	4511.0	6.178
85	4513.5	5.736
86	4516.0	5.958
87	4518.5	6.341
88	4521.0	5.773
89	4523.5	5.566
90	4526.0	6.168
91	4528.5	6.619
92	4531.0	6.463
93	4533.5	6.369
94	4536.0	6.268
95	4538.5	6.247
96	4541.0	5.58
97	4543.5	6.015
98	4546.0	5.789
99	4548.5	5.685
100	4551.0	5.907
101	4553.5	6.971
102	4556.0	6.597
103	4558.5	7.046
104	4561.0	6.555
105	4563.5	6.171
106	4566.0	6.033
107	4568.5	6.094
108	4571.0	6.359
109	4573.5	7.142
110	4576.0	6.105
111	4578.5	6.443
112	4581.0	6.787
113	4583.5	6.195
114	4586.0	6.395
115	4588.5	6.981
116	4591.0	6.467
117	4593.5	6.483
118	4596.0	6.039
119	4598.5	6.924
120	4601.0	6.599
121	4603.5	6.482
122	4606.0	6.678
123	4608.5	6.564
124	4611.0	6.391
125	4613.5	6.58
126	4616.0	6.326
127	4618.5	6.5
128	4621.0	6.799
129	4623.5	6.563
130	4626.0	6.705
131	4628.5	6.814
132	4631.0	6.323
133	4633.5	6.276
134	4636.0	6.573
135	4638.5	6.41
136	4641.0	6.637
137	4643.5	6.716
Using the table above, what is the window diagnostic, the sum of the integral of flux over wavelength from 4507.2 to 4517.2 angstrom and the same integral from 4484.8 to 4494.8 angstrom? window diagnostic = 121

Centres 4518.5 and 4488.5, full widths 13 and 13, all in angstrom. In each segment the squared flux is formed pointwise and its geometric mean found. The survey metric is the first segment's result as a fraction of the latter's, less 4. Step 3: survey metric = -3.11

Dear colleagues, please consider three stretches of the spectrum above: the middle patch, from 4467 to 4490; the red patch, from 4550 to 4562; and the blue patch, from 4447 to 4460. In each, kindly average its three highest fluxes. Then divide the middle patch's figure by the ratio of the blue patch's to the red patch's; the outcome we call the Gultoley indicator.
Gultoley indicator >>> 7.4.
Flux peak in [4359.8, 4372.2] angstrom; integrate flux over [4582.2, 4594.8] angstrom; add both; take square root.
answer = 9.4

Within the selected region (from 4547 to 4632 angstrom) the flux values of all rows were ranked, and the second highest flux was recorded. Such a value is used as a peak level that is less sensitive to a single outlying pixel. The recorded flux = 7.046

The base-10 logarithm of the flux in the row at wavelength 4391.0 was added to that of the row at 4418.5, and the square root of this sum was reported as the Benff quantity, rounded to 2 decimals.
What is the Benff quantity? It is 1.26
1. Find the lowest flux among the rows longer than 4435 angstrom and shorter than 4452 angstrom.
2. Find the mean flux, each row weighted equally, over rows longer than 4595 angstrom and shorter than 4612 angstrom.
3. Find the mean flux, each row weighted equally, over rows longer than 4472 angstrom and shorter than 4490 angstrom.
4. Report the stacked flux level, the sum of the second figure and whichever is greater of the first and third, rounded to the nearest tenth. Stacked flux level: 12.9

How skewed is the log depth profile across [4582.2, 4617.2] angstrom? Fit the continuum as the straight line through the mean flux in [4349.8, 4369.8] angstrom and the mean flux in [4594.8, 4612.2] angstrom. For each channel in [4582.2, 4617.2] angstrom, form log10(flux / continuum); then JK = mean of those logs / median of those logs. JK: 0.55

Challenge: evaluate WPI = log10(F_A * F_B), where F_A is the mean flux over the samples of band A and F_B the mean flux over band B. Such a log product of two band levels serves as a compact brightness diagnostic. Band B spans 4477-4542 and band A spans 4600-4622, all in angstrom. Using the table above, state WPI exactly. 1.61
